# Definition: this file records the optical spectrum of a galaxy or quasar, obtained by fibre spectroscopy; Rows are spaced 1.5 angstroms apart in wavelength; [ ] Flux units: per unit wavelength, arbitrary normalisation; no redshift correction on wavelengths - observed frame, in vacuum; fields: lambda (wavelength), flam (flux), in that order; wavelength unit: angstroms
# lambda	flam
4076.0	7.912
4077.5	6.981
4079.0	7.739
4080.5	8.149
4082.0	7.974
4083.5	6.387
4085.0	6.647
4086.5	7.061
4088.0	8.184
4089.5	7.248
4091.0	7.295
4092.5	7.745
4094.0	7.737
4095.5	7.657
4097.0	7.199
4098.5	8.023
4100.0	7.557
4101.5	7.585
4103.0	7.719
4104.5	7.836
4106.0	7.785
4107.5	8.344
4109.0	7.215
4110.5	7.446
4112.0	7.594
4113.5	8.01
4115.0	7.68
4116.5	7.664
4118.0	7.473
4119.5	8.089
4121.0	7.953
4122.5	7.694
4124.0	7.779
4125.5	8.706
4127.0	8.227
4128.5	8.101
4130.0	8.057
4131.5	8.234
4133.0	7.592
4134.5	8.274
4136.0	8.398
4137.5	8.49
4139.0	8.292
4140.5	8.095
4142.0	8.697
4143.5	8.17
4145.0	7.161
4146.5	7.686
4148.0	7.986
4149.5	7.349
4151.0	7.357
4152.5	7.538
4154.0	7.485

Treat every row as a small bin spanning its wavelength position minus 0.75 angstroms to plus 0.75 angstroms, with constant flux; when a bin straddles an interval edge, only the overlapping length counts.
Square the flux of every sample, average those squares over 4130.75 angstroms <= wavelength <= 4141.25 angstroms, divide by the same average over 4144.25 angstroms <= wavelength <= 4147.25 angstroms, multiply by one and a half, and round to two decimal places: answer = 1.83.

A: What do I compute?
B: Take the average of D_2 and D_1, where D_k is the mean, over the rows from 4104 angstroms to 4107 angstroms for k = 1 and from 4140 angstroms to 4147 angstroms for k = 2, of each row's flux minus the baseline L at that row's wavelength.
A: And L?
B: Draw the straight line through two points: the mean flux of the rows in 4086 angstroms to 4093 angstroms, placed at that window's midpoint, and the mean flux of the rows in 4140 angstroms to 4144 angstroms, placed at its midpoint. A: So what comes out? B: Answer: -0.16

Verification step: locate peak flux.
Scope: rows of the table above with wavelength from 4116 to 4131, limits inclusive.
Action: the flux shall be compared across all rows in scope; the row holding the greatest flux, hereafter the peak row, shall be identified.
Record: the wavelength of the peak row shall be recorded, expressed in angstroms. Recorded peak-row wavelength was 4125.5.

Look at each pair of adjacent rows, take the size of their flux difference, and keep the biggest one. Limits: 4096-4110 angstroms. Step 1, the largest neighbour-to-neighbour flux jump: 1.1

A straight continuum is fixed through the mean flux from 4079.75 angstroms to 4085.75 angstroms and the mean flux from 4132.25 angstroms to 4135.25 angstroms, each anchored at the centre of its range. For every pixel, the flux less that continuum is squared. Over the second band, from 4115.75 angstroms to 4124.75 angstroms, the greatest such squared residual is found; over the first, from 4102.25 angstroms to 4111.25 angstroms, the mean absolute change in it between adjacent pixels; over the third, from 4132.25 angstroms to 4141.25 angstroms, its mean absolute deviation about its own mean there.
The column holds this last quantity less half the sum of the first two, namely -0.10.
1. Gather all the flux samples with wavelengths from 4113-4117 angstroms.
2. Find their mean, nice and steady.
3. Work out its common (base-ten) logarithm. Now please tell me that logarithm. 0.891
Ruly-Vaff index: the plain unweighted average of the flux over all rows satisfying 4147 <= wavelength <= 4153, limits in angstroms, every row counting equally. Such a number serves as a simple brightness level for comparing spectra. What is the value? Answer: 7.56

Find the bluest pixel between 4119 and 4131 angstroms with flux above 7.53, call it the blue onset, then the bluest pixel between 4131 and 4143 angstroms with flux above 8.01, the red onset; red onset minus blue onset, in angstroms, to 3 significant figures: 12.0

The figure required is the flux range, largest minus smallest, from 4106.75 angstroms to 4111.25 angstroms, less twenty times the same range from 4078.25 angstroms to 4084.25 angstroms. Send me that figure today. -34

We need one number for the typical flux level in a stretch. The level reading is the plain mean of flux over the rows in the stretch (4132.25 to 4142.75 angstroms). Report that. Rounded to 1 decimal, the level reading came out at 8.3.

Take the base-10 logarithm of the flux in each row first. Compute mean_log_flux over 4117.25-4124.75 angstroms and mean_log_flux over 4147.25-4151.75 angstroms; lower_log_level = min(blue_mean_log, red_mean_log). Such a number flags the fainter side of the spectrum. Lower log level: 0.878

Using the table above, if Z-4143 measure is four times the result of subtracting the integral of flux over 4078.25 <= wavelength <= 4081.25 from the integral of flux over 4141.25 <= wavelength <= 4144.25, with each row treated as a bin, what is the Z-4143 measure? 5.9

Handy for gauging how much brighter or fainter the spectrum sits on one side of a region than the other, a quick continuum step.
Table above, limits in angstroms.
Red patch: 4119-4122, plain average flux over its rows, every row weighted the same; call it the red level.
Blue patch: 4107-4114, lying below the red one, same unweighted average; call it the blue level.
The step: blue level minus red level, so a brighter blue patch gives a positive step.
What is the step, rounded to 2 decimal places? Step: -0.30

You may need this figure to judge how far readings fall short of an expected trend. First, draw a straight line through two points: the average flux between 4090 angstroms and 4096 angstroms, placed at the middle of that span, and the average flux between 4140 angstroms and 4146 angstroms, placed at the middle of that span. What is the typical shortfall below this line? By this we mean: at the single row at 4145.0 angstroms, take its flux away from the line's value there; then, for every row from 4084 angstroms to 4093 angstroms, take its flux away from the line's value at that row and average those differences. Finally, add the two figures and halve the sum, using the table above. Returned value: 0.55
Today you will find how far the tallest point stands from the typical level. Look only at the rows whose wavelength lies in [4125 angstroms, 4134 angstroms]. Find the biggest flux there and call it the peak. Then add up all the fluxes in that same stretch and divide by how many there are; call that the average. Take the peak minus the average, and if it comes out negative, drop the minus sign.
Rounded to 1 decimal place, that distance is 0.6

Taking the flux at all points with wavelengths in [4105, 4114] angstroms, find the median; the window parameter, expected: 7.7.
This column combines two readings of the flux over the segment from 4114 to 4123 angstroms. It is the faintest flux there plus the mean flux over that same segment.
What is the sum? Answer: 15.2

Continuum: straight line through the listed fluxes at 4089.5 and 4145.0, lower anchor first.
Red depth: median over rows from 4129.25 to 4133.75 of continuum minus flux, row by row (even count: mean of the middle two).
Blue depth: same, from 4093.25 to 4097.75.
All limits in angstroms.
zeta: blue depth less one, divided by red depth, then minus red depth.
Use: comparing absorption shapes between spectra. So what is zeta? 2.50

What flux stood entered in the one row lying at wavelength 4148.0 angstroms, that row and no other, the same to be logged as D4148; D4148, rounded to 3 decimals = 7.986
